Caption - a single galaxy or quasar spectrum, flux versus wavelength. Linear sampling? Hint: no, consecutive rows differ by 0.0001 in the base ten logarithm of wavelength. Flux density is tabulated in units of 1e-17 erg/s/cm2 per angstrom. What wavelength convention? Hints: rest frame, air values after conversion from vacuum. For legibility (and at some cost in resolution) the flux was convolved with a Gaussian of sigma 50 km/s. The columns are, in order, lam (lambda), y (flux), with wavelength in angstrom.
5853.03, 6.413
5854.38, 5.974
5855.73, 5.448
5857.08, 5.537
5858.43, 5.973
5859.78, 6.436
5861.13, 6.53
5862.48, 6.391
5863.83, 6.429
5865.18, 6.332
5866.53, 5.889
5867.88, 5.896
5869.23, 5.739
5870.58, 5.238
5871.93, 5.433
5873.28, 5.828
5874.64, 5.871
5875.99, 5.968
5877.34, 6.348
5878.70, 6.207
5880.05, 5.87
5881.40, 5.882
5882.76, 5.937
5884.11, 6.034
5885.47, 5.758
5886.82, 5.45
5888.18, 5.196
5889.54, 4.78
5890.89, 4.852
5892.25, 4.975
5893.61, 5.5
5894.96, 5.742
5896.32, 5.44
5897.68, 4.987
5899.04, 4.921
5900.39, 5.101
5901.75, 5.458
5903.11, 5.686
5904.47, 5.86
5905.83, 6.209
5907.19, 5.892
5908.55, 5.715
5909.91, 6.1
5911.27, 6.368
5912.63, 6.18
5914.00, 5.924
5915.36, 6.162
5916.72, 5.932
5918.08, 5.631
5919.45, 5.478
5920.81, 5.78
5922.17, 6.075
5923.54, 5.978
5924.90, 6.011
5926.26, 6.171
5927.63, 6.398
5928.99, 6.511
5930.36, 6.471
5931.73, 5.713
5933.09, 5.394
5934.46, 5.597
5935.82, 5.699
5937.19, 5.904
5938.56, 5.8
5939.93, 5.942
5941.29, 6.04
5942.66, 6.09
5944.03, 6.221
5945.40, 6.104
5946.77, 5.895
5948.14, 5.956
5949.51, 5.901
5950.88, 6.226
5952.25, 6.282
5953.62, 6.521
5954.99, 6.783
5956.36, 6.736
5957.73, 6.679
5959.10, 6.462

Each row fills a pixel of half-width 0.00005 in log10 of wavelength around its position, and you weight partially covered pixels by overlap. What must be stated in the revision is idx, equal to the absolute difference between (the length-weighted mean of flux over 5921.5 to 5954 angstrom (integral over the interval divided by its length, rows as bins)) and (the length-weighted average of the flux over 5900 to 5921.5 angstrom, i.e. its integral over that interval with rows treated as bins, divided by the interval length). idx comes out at 0.18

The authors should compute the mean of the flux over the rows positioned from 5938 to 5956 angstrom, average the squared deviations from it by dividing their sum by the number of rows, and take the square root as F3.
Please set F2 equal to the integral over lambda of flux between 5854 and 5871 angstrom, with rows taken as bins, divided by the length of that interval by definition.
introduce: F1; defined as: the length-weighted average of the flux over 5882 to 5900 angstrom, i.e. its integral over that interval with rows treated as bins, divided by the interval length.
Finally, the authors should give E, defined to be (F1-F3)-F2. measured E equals -0.91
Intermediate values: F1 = 5.35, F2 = 6.00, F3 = 0.265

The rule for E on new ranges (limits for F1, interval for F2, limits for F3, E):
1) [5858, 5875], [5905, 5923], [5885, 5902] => -0.27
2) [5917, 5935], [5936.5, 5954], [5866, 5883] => -0.39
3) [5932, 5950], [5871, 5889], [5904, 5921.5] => -0.17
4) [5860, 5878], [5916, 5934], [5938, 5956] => -0.22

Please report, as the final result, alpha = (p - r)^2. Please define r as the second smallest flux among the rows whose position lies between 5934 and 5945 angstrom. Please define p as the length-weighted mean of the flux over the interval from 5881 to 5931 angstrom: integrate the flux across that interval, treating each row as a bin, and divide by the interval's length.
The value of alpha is 0.00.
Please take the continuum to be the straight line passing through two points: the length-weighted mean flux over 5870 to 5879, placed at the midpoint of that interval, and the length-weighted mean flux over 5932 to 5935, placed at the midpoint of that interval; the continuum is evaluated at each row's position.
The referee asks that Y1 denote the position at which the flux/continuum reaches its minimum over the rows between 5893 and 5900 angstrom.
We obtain 5899.04 angstrom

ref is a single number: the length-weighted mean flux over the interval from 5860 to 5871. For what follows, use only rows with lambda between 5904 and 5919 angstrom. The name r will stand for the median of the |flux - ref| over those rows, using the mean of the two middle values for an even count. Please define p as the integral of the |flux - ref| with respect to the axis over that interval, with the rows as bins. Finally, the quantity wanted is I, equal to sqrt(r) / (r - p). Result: -0.143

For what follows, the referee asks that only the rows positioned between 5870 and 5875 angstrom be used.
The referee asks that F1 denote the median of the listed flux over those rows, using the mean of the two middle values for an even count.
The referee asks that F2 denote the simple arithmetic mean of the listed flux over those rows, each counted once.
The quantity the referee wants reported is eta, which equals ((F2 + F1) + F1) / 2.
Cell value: 8.4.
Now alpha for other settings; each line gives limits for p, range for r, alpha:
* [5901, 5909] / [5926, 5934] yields 0.01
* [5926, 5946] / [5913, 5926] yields 0.13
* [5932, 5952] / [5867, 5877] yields 0.23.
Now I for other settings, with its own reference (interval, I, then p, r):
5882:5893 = -0.124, 7.9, 0.77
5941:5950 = -0.449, 0.9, 0.13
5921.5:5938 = -0.129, 4.9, 0.34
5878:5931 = -0.025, 22.7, 0.31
